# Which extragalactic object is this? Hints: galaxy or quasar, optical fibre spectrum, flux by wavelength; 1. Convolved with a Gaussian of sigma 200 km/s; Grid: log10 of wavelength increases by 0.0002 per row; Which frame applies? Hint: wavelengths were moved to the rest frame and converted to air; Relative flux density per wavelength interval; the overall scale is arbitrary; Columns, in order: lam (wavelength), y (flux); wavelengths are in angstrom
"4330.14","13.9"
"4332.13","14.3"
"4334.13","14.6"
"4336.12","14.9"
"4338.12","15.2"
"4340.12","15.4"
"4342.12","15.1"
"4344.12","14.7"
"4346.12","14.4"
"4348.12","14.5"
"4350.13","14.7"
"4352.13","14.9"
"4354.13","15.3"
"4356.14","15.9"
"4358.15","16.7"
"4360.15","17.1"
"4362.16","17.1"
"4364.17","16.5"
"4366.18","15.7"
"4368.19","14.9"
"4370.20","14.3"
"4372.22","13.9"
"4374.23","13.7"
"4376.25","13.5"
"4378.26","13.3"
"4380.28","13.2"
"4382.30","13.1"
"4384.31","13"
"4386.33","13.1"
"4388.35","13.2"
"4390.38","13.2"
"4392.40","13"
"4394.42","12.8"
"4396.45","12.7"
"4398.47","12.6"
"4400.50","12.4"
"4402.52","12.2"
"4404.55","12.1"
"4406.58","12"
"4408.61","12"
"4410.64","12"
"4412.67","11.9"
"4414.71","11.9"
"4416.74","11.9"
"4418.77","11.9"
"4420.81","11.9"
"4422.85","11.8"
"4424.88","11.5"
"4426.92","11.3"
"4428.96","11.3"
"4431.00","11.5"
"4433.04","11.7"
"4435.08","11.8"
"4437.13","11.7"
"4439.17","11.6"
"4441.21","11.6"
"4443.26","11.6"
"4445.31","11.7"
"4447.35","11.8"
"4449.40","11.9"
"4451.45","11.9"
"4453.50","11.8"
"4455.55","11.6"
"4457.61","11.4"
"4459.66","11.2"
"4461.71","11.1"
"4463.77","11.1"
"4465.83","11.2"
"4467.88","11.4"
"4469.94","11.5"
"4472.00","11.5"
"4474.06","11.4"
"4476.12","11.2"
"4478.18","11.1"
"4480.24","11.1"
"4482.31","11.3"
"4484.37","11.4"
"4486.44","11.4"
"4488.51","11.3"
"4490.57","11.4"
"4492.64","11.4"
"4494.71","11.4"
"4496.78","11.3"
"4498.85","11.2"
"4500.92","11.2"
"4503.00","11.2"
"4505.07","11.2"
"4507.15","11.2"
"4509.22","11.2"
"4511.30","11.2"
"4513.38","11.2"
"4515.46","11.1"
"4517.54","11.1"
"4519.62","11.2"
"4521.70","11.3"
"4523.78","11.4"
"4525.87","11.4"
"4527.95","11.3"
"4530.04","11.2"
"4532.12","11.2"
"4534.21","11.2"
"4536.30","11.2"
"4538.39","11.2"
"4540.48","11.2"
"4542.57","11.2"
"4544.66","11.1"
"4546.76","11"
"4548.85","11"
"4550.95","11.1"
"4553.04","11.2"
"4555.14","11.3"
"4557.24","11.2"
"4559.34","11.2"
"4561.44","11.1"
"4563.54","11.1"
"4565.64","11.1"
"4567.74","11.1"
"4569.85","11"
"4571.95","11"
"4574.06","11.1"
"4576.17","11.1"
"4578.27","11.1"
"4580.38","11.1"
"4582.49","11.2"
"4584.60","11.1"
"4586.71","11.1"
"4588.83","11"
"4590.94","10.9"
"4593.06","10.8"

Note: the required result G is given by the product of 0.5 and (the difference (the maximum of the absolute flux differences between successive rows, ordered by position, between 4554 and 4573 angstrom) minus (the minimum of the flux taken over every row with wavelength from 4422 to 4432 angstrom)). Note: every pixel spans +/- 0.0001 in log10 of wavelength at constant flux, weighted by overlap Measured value -5.60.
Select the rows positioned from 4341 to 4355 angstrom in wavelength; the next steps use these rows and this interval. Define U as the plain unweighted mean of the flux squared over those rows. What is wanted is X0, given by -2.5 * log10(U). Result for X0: -5.85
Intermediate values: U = 219.1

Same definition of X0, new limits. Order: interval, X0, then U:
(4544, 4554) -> -5.22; 122.8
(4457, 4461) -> -5.27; 127.7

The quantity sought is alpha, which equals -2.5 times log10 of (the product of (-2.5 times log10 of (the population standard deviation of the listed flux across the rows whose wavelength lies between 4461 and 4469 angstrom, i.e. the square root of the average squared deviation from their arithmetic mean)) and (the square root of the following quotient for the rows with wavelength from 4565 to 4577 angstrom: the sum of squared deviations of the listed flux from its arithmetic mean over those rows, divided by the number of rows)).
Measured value 2.4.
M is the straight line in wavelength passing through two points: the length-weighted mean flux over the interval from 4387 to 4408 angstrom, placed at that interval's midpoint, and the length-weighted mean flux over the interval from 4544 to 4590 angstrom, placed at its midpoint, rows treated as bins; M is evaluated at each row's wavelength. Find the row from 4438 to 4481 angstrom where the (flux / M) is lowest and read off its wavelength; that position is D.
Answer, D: 4461.71 angstrom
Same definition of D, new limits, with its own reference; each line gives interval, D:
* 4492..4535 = 4498.85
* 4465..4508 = 4465.83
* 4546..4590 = 4546.76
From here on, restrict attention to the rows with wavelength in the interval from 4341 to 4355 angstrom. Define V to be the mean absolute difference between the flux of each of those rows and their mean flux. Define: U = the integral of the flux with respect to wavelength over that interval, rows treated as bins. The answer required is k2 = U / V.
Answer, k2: 806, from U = 207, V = 0.26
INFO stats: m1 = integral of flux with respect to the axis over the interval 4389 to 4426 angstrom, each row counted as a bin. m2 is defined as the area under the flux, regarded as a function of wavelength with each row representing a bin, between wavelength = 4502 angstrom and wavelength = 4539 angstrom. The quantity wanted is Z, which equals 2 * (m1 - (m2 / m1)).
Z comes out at 902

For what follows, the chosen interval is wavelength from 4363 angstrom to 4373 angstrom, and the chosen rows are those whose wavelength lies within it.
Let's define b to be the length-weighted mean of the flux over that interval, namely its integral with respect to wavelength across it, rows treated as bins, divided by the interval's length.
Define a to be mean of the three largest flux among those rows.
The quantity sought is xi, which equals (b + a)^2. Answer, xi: 949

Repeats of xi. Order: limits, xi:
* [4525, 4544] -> 508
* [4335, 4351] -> 906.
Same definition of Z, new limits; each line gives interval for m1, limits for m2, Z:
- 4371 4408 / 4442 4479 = 956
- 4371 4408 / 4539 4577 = 956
